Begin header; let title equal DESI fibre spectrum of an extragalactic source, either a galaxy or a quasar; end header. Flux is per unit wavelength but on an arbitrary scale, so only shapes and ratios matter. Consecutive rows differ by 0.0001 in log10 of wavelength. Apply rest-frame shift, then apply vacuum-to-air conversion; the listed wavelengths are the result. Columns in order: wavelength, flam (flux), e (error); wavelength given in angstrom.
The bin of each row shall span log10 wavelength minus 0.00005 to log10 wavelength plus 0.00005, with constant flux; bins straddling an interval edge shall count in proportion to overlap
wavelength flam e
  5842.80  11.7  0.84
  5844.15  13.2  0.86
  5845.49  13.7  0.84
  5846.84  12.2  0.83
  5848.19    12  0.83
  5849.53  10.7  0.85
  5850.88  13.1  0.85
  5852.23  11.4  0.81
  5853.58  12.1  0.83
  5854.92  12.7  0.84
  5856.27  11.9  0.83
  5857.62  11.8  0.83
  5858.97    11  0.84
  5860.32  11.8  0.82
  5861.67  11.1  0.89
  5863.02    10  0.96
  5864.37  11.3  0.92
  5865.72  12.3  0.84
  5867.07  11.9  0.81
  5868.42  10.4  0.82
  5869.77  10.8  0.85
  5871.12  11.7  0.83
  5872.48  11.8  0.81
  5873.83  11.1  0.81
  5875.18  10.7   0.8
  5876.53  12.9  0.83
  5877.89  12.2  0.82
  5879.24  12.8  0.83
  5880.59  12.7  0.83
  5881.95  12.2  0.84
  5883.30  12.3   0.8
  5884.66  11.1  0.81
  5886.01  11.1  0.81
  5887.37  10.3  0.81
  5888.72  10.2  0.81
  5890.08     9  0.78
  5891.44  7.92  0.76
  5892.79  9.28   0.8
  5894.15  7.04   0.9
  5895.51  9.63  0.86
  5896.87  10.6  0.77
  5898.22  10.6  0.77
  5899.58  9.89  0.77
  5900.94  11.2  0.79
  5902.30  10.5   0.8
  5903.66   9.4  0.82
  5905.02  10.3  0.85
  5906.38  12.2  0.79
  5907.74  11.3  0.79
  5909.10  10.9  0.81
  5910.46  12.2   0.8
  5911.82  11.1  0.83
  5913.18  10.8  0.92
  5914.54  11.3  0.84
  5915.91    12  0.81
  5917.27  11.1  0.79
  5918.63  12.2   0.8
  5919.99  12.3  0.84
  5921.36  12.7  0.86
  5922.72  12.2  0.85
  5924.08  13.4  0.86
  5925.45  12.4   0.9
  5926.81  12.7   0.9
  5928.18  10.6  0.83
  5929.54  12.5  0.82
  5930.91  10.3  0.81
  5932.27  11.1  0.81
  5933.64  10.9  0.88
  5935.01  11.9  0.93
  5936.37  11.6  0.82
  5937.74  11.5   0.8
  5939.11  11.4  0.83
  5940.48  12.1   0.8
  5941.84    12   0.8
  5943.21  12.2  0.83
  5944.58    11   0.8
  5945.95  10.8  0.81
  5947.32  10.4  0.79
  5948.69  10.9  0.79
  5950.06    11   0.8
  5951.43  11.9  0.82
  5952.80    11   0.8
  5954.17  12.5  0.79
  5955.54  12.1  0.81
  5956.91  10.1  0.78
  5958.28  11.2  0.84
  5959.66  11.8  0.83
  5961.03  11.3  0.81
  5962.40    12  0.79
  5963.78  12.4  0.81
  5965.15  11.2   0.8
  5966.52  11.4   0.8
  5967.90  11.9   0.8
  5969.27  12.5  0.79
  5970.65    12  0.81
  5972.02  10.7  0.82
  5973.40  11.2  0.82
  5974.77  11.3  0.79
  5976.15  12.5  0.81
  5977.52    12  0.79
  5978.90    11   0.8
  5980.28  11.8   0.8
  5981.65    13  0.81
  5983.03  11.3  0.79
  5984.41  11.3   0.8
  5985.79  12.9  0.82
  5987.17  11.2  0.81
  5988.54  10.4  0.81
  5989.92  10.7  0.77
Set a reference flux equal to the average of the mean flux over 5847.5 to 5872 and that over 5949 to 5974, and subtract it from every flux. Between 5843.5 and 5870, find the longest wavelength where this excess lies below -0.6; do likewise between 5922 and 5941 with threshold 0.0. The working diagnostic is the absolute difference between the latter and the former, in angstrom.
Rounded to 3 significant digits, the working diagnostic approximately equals 69.3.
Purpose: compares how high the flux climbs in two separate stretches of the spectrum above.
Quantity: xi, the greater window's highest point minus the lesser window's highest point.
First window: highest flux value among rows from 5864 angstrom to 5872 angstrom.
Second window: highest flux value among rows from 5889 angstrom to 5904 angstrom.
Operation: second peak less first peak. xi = -1.1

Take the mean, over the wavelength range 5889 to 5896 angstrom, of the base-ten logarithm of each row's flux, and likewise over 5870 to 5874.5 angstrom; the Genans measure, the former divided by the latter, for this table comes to 0.88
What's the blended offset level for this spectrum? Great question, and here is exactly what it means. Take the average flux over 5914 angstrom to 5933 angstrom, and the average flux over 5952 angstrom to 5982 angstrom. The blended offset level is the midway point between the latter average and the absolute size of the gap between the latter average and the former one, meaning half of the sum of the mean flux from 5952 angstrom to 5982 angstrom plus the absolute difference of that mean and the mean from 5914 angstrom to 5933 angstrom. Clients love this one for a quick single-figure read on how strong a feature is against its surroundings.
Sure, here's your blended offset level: 5.96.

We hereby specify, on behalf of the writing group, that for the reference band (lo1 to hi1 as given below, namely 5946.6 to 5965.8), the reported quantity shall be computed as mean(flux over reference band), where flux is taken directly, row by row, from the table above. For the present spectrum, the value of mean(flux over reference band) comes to 11.4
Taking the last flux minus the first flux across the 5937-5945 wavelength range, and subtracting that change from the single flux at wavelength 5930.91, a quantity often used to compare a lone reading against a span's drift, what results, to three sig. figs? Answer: 10.8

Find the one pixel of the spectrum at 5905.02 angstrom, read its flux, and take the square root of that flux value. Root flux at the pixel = 3.21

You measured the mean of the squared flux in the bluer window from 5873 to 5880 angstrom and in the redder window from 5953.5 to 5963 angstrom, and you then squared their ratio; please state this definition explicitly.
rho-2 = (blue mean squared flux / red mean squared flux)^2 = 1.14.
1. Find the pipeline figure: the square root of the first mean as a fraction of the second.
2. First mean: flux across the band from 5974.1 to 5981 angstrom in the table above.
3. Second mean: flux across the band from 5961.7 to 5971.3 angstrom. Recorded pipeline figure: 0.99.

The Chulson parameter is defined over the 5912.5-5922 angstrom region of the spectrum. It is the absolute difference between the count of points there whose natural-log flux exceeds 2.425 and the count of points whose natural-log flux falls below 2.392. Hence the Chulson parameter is 3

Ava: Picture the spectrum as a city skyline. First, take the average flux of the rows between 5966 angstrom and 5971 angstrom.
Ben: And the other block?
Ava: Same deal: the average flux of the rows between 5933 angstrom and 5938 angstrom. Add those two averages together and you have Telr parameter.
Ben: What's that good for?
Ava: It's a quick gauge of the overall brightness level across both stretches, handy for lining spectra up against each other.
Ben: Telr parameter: 23.4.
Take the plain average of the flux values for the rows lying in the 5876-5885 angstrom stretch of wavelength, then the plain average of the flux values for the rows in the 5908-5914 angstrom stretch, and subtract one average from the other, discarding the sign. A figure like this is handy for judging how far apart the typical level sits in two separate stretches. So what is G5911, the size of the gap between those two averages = 1.1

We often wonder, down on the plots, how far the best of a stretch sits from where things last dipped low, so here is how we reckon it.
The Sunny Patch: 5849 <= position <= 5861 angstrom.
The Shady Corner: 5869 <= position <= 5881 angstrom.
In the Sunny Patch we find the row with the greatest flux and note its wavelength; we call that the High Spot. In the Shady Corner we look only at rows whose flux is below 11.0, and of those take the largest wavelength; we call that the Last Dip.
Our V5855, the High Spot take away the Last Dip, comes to -24.3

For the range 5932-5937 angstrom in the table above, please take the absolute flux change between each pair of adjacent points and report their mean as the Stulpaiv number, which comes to 0.5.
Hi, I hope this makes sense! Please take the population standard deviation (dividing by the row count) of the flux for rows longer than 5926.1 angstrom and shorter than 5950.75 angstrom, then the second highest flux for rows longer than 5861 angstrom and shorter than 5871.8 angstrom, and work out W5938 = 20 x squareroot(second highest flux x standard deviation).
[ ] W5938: 57.7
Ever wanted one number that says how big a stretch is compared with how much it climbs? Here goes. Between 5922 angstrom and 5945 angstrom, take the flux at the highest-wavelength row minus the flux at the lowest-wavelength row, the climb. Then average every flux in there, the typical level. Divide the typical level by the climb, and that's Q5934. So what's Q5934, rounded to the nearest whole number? -10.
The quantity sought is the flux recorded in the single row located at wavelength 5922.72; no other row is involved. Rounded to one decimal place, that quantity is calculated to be 12.2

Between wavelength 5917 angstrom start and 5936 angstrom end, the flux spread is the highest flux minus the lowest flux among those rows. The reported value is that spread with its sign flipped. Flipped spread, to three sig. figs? -3.10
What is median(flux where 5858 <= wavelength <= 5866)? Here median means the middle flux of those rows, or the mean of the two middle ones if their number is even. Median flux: 11.2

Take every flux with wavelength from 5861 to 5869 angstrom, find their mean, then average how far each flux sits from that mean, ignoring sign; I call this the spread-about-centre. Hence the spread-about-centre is 0.67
